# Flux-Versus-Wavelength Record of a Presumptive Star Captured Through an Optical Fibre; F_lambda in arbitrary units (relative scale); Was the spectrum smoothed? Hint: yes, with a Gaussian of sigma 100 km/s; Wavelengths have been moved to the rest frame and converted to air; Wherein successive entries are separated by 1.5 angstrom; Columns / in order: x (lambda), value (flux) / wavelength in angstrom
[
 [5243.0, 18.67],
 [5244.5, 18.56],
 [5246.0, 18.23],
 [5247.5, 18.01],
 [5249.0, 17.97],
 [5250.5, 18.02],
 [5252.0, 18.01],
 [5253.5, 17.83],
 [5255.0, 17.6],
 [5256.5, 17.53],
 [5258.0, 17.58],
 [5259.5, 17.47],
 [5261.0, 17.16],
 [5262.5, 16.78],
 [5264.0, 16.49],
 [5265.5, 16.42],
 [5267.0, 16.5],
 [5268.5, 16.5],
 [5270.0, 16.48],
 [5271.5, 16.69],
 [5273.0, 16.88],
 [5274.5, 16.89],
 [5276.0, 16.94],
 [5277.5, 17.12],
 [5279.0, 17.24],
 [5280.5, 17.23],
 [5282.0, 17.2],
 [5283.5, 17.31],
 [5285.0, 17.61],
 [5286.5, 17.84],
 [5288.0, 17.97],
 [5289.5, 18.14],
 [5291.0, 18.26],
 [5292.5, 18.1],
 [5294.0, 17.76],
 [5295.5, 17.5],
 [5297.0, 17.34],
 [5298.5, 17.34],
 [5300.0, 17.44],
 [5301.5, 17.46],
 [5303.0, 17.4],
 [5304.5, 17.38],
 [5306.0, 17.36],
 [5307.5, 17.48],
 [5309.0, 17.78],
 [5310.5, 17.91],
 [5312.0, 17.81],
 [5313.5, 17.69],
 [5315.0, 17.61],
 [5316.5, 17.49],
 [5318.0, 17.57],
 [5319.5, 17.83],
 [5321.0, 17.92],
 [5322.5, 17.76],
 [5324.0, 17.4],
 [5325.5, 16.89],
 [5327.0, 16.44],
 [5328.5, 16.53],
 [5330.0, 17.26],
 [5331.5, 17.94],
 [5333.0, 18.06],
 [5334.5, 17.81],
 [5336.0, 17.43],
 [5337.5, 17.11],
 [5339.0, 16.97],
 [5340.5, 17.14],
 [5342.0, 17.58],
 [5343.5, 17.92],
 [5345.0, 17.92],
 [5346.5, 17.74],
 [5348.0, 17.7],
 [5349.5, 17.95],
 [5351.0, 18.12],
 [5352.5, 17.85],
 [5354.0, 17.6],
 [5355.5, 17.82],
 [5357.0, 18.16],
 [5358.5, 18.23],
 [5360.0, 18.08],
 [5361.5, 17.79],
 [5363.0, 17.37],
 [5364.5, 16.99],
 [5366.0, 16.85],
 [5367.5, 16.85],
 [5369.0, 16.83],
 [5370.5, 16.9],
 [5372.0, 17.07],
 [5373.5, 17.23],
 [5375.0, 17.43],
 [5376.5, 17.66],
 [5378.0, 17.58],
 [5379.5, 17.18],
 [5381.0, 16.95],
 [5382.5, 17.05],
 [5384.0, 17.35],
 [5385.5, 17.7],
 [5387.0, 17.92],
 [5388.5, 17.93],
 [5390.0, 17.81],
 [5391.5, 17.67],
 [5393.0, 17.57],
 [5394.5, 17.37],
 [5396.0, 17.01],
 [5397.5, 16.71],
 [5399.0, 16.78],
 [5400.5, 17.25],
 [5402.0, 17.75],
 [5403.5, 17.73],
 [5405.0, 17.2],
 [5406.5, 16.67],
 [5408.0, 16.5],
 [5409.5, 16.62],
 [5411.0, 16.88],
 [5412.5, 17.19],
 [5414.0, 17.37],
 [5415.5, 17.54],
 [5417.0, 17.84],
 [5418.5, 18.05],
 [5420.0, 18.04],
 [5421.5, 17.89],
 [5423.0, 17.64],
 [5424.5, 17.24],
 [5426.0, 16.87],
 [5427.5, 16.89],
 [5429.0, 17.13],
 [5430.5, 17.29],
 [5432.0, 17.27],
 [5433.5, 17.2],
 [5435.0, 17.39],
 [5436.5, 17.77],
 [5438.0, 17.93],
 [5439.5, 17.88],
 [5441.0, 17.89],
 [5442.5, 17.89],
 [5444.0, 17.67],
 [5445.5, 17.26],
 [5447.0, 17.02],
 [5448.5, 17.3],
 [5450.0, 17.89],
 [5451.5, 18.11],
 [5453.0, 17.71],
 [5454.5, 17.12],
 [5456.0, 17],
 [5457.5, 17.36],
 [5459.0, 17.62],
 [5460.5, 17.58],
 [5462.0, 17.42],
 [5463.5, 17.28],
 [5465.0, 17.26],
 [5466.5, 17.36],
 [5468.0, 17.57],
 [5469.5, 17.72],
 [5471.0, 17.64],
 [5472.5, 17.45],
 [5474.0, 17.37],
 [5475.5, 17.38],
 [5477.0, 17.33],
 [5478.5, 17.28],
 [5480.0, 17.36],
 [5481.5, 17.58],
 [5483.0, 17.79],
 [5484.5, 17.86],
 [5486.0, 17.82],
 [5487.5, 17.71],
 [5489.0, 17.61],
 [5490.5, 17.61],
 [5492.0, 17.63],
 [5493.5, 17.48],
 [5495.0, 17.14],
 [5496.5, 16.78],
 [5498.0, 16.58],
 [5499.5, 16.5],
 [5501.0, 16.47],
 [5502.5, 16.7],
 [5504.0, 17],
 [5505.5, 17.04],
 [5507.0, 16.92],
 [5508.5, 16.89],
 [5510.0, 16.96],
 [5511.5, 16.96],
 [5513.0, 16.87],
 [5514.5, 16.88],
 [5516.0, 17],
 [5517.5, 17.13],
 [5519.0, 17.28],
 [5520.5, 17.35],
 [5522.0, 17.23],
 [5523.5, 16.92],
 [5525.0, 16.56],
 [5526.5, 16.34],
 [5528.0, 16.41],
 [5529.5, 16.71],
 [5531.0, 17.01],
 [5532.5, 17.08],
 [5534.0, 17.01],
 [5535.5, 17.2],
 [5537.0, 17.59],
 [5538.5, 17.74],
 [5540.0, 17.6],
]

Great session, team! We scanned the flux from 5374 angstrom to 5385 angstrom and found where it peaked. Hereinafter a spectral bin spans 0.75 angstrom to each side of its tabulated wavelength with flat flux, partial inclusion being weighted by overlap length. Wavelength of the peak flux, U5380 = 5376.5 angstrom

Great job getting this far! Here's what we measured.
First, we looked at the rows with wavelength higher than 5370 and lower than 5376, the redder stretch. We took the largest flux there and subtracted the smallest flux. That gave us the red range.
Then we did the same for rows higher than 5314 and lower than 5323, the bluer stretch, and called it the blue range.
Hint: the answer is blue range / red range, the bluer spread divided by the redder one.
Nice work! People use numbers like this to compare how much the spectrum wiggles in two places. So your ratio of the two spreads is 0.81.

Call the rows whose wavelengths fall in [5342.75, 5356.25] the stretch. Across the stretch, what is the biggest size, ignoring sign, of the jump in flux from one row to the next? 0.27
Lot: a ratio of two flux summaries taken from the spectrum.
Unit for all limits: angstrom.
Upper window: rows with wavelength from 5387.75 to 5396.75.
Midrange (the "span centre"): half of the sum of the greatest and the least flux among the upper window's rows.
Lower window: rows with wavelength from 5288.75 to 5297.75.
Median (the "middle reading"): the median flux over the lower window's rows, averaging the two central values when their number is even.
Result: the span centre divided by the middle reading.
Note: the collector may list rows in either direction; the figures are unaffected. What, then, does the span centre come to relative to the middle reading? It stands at 0.97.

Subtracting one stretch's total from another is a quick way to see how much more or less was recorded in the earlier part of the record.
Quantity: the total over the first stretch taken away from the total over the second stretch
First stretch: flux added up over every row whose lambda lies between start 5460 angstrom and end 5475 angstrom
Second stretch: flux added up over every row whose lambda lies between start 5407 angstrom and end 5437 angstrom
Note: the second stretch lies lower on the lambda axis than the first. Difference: 172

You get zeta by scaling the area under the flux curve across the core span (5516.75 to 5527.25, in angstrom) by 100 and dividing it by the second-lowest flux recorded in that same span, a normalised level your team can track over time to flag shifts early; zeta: 1076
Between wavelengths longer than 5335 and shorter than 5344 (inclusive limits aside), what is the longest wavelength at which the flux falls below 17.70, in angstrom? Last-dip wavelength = 5342.0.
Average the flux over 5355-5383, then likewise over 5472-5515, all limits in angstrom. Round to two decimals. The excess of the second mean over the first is -0.16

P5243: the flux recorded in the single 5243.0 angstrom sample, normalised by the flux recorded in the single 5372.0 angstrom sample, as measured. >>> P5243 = 1.09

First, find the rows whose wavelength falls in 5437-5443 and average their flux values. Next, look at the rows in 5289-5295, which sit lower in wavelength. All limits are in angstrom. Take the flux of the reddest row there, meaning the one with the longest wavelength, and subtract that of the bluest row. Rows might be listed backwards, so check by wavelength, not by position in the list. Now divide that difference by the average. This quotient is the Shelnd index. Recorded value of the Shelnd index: -0.021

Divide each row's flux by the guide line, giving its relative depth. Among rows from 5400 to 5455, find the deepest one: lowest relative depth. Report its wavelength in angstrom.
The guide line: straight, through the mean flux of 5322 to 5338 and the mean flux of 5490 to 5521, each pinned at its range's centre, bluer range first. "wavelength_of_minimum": 5408.0 angstrom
